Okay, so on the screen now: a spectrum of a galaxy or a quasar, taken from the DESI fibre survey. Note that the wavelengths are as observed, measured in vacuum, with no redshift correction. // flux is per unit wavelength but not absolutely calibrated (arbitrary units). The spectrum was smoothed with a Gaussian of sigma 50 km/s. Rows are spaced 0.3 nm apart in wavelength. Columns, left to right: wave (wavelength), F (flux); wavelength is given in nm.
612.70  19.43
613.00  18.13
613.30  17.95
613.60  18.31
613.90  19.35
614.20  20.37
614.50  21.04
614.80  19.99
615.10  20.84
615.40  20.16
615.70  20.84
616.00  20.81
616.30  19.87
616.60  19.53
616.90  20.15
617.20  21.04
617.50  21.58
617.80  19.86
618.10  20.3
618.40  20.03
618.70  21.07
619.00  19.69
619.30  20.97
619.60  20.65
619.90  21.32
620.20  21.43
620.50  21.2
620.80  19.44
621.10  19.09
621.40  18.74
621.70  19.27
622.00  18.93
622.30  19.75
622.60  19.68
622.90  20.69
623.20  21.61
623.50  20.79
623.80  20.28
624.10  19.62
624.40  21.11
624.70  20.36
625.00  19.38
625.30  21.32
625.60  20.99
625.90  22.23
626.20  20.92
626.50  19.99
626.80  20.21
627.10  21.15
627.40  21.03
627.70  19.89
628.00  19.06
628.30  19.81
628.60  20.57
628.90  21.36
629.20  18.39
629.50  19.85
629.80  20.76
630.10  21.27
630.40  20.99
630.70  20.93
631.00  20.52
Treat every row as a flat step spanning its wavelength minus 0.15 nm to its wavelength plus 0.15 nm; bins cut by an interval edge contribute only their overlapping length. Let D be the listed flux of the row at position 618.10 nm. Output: 20.3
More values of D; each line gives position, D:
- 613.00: 18.13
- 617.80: 19.86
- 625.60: 20.99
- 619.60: 20.65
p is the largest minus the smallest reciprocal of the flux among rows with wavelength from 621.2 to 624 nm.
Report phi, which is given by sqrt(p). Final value 0.084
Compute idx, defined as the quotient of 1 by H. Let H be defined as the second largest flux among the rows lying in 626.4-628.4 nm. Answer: 0.0476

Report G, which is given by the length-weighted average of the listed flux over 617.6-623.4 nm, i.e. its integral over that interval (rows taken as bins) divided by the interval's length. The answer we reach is 20.2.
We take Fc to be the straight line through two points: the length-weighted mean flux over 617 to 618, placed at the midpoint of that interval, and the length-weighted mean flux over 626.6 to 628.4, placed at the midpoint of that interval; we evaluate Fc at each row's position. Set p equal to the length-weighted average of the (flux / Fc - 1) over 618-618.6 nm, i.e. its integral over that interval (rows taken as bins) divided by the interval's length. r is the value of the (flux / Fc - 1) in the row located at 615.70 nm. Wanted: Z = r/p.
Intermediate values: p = -0.024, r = -0.001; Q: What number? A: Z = 0.1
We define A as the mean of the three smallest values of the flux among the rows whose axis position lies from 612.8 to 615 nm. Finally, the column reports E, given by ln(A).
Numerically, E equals 2.90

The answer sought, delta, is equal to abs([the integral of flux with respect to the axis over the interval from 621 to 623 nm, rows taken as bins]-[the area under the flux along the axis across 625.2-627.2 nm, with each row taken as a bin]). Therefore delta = 3.1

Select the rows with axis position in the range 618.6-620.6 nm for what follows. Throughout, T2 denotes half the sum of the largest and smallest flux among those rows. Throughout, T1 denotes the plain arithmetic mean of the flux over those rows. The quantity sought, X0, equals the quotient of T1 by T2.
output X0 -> 1.017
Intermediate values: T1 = 20.9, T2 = 20.6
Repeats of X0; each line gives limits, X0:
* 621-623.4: 0.977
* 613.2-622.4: 1.018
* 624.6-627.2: 0.996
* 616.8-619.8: 0.995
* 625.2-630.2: 1.010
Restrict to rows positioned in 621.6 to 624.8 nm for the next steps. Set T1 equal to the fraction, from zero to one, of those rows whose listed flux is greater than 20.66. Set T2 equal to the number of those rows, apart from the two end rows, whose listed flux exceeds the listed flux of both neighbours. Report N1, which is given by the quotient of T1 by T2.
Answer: 0.12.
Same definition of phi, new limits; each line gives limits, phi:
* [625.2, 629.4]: 0.097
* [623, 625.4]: 0.073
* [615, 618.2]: 0.070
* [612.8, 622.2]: 0.097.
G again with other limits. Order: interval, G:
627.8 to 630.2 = 20.1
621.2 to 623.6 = 19.9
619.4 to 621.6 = 20.3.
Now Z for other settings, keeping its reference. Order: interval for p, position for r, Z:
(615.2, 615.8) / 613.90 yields 4.2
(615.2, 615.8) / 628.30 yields 0.9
